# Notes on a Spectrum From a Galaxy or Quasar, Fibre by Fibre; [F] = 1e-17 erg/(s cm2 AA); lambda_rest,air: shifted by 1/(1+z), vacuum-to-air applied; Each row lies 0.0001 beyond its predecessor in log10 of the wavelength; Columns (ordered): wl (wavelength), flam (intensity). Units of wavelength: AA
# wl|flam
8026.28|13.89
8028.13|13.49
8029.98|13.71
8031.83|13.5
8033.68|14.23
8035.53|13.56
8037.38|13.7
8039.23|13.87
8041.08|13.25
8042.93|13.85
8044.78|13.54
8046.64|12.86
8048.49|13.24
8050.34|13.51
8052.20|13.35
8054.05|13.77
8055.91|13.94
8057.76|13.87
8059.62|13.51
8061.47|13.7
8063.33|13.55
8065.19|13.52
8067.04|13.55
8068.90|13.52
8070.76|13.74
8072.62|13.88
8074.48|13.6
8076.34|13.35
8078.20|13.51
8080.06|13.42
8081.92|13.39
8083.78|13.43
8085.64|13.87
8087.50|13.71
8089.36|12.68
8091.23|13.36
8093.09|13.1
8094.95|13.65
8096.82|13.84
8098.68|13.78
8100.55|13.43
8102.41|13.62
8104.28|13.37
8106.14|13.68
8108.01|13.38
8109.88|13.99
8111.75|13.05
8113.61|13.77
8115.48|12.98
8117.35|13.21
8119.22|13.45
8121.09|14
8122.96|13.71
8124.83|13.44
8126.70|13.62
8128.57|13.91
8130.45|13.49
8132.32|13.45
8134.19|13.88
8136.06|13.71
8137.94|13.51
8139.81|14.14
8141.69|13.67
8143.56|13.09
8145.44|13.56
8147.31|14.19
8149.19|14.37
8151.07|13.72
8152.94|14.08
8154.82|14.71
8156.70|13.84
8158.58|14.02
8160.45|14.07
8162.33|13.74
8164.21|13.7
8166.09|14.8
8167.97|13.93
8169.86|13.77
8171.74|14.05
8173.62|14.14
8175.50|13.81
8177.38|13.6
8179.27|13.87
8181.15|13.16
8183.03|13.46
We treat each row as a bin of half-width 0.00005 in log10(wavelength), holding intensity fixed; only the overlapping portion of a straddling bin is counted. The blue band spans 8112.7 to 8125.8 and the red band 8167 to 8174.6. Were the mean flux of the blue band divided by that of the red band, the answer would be 0.97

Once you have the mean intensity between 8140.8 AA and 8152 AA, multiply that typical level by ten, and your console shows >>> 137.7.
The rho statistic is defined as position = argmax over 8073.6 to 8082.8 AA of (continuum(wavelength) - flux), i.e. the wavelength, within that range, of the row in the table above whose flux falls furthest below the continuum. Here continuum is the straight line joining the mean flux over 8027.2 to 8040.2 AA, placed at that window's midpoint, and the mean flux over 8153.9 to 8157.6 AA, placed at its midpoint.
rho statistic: 8076.34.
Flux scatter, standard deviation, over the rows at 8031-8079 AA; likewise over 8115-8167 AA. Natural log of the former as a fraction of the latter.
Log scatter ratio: -0.45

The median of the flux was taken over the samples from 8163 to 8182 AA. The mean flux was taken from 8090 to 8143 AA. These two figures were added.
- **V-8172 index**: 27.4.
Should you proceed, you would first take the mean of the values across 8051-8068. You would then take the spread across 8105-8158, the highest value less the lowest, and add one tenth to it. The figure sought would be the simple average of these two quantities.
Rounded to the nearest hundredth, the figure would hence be 7.73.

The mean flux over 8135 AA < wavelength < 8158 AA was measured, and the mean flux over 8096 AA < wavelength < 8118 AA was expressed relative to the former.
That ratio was 0.97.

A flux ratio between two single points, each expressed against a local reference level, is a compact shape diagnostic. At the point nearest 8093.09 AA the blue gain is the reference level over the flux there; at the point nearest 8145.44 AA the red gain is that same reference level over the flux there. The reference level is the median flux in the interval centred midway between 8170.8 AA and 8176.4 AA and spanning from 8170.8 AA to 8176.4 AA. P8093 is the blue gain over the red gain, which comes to 1.04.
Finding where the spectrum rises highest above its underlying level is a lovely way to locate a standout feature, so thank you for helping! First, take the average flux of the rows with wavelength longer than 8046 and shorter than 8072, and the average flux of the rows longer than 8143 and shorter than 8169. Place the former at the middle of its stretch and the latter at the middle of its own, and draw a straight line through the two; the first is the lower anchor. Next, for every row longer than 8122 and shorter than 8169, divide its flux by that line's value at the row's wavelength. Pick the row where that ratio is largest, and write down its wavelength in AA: 8166.09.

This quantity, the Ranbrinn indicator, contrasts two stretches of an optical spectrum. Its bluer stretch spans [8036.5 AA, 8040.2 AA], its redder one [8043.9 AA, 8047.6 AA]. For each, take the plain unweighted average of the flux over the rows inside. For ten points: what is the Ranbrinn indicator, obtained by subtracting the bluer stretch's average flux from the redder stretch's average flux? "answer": -0.6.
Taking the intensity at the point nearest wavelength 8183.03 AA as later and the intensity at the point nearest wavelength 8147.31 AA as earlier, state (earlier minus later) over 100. 0.007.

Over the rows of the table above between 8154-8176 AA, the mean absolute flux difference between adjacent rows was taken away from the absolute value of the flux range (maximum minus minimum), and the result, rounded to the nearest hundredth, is 0.71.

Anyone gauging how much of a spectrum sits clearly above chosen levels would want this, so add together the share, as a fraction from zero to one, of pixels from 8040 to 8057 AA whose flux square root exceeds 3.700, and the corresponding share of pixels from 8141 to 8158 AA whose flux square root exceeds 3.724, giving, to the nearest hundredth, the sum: 0.78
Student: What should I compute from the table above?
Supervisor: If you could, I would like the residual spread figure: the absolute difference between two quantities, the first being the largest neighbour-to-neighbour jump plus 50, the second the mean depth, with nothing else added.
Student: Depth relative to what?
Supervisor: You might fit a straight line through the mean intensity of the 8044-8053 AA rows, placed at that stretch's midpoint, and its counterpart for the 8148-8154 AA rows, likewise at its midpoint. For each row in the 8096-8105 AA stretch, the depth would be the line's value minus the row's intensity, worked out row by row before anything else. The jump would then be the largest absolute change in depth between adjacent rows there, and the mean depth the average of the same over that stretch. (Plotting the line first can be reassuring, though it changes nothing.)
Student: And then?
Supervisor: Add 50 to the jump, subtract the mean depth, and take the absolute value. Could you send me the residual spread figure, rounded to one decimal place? 50.3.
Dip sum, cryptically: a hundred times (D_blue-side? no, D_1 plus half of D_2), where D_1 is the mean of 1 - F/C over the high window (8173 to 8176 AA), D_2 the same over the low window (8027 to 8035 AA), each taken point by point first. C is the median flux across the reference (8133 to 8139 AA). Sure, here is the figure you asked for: -2.0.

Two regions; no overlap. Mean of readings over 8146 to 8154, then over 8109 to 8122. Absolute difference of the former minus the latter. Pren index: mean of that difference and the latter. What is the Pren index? 7.04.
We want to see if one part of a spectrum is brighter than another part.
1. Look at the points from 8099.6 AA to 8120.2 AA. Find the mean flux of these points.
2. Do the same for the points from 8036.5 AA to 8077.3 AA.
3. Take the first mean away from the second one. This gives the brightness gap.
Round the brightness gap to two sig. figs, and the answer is 0.13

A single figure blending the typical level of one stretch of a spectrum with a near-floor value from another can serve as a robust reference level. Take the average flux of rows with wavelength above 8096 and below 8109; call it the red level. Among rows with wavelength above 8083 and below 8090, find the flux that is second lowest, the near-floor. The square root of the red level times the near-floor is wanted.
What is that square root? 13.51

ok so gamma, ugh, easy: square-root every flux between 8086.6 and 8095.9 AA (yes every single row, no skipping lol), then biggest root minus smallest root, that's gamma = 0.14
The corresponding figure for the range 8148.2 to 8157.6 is 0.13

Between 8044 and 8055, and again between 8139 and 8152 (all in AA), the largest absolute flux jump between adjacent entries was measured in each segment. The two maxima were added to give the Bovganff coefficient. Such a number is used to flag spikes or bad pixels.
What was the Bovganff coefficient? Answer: 1.3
